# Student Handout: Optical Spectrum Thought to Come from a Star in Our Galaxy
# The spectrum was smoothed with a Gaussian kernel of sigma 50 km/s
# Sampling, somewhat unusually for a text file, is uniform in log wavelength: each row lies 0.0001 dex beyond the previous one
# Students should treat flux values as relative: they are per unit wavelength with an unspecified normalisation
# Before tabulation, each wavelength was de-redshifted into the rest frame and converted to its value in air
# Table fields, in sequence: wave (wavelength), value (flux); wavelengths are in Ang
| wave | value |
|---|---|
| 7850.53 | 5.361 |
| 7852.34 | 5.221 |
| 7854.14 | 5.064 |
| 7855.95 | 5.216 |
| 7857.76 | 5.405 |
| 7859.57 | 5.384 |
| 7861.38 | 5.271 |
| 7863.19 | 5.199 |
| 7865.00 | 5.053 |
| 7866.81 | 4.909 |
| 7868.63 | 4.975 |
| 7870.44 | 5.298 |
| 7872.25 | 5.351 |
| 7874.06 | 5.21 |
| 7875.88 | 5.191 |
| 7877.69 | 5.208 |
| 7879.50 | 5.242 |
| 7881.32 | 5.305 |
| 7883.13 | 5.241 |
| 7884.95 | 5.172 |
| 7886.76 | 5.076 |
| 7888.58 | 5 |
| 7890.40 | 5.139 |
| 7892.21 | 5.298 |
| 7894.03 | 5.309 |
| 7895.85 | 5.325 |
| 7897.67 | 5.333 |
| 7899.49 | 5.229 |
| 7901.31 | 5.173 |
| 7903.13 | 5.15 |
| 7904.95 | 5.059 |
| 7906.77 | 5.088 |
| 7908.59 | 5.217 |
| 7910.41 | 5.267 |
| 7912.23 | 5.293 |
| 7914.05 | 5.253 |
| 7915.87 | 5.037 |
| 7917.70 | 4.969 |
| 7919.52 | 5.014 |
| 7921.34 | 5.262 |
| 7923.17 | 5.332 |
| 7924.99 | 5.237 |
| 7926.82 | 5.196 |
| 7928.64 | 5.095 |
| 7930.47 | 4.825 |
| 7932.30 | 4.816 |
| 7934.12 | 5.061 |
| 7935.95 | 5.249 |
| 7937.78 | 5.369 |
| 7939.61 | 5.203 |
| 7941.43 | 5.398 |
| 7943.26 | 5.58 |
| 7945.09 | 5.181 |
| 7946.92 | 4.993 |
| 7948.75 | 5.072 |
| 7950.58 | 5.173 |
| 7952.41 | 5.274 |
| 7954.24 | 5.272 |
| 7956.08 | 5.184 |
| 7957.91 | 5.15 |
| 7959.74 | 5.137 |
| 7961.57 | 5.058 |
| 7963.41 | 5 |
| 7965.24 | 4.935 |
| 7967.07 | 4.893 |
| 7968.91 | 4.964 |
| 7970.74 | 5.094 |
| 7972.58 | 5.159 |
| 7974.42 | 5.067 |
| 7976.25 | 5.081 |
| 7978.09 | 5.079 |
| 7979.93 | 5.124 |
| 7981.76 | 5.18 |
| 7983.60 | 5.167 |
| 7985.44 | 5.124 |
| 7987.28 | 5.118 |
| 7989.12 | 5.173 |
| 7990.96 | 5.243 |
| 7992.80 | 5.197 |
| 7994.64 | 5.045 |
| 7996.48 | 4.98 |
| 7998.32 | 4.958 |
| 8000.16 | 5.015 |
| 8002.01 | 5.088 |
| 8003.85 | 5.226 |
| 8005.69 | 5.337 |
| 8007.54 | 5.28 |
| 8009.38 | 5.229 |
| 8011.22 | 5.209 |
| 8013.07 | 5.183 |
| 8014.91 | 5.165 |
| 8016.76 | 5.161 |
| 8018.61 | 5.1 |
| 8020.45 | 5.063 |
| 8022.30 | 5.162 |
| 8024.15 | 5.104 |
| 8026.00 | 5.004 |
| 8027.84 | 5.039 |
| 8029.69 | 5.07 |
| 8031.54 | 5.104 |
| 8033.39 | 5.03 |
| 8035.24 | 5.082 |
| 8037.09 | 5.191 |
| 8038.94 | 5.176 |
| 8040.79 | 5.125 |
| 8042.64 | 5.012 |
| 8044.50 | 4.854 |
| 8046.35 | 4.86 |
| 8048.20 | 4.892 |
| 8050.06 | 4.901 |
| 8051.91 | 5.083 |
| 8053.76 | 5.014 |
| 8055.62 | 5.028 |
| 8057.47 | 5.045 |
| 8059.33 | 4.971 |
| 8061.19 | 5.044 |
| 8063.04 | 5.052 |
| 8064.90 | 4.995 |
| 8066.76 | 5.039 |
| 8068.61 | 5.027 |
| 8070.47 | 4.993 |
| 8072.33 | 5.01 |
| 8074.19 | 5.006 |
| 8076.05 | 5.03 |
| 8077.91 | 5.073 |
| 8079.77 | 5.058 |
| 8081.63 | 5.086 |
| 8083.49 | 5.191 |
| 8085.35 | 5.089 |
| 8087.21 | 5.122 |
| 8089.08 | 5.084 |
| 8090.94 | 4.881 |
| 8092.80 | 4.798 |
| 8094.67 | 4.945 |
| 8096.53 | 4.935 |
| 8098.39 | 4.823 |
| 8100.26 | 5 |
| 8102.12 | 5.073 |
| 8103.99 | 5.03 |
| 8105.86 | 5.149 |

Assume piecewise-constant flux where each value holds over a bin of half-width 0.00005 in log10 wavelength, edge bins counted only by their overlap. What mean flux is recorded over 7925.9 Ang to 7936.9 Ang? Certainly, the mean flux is 5.04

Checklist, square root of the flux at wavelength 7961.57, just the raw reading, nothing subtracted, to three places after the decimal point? 2.249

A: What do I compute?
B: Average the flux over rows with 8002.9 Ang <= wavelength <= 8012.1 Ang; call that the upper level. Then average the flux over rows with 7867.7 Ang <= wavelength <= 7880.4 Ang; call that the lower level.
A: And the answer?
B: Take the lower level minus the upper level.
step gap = -0.05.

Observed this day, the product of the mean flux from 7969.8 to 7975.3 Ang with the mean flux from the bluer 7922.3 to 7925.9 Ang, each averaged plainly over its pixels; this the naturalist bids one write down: 27.0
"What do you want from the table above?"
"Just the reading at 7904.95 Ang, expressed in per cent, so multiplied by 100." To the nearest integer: 506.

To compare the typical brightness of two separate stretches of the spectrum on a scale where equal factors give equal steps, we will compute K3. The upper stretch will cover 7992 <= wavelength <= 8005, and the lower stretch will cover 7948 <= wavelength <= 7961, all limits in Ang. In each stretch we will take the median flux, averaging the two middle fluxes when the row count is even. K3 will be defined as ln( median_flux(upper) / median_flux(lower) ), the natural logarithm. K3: -0.025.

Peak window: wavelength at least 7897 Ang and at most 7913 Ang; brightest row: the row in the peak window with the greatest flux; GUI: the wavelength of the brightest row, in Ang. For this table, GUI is 7897.67 Ang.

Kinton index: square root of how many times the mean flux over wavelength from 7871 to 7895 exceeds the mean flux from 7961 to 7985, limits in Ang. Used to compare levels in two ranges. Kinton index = 1.01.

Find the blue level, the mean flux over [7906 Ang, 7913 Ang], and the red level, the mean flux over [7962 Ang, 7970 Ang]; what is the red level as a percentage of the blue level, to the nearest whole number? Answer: 95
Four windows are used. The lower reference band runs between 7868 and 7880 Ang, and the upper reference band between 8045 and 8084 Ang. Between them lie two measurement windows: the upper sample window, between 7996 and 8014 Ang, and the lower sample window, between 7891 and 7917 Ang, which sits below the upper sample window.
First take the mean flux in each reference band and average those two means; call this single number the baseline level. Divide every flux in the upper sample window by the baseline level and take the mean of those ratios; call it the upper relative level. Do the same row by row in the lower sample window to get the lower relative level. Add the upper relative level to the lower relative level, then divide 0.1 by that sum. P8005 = 0.0493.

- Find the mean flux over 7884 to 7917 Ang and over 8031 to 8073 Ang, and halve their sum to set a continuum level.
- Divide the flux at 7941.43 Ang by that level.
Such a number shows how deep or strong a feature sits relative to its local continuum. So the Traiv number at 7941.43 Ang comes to 1.06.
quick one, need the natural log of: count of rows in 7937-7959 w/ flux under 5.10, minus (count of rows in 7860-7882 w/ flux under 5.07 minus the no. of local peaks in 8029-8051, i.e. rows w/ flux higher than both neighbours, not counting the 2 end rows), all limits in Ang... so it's 0.0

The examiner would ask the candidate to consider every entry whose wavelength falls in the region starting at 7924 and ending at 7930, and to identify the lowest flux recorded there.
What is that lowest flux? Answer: 5.095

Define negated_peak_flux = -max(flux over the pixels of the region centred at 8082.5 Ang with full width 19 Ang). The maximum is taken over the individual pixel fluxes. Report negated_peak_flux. -5.19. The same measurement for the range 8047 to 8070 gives -5.08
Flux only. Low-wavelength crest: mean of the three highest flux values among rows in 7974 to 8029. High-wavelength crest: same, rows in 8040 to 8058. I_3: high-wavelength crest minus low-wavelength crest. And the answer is -0.20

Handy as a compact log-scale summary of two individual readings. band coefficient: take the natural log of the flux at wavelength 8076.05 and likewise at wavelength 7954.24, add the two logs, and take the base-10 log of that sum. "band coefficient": 0.516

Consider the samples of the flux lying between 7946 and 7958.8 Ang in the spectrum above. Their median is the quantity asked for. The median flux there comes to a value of 5.17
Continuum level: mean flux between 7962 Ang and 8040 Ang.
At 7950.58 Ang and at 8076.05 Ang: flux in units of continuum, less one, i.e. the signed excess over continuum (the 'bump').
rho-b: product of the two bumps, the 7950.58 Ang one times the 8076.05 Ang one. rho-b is -0.0002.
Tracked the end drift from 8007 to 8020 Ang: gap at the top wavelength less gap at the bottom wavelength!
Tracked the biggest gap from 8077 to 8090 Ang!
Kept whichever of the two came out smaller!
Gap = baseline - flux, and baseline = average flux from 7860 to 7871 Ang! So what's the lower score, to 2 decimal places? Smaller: 0.06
